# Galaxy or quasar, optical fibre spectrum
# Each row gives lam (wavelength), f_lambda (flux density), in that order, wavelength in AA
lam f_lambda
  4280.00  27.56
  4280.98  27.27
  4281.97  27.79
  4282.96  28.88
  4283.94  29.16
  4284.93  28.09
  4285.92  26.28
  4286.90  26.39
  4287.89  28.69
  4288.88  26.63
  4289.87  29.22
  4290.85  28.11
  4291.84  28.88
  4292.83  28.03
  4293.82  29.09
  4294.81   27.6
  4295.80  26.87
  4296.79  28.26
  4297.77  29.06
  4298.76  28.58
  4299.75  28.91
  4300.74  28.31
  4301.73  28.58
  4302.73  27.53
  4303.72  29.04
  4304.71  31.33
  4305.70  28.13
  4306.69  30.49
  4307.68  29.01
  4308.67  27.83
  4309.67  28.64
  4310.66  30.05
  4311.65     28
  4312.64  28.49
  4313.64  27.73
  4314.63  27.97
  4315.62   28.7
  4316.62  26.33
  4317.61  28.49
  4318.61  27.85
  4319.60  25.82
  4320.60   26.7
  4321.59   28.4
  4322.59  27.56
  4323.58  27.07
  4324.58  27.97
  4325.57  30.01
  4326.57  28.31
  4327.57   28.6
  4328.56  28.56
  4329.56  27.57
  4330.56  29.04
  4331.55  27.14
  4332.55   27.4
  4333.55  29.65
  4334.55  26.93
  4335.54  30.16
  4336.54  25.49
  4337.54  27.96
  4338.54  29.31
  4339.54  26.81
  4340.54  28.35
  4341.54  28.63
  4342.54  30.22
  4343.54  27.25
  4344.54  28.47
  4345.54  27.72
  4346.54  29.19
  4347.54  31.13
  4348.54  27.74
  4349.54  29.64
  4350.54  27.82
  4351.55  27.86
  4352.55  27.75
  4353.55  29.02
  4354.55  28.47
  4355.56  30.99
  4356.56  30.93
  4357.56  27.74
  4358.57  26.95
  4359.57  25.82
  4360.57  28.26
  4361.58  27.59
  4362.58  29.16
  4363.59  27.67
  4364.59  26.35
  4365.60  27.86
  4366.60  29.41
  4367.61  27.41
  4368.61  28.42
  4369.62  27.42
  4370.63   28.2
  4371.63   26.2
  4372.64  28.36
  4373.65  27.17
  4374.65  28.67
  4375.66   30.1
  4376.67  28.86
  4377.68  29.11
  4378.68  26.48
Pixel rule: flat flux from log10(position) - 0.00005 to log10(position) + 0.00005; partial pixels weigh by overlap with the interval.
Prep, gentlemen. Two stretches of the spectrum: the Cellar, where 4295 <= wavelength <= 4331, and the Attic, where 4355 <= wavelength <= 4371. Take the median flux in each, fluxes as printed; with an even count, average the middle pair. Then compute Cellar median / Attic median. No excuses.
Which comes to 1.02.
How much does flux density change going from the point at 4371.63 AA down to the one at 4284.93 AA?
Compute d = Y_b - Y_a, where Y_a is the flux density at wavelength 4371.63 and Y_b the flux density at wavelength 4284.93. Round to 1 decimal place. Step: 1.9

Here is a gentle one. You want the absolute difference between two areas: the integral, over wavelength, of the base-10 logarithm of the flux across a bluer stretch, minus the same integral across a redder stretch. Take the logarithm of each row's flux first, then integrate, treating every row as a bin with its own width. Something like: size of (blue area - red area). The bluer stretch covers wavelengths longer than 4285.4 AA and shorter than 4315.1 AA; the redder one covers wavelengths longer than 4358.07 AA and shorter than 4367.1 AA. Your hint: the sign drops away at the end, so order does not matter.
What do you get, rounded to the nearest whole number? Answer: 30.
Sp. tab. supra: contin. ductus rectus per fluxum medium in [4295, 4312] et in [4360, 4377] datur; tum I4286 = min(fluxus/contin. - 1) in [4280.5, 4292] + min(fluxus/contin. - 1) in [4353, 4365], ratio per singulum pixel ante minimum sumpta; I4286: -0.17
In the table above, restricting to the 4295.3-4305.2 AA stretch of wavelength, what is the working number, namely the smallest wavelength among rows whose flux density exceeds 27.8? 4296.79 AA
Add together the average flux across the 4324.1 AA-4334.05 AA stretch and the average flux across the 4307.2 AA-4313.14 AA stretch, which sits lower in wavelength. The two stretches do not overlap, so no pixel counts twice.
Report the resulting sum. 57.1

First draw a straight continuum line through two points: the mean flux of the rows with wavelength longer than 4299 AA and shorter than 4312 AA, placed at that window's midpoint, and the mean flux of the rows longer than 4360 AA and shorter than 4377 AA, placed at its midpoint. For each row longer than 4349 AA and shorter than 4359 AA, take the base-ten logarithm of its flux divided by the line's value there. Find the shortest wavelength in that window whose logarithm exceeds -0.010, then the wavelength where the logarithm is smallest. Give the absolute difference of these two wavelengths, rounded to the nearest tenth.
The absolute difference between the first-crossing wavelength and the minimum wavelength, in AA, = 9.0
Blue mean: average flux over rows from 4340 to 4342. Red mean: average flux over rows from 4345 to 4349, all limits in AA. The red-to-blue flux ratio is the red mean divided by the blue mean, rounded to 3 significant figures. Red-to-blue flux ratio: 1.02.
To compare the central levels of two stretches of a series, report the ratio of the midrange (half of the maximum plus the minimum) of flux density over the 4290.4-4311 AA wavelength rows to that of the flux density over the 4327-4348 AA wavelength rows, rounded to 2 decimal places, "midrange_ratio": 1.03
